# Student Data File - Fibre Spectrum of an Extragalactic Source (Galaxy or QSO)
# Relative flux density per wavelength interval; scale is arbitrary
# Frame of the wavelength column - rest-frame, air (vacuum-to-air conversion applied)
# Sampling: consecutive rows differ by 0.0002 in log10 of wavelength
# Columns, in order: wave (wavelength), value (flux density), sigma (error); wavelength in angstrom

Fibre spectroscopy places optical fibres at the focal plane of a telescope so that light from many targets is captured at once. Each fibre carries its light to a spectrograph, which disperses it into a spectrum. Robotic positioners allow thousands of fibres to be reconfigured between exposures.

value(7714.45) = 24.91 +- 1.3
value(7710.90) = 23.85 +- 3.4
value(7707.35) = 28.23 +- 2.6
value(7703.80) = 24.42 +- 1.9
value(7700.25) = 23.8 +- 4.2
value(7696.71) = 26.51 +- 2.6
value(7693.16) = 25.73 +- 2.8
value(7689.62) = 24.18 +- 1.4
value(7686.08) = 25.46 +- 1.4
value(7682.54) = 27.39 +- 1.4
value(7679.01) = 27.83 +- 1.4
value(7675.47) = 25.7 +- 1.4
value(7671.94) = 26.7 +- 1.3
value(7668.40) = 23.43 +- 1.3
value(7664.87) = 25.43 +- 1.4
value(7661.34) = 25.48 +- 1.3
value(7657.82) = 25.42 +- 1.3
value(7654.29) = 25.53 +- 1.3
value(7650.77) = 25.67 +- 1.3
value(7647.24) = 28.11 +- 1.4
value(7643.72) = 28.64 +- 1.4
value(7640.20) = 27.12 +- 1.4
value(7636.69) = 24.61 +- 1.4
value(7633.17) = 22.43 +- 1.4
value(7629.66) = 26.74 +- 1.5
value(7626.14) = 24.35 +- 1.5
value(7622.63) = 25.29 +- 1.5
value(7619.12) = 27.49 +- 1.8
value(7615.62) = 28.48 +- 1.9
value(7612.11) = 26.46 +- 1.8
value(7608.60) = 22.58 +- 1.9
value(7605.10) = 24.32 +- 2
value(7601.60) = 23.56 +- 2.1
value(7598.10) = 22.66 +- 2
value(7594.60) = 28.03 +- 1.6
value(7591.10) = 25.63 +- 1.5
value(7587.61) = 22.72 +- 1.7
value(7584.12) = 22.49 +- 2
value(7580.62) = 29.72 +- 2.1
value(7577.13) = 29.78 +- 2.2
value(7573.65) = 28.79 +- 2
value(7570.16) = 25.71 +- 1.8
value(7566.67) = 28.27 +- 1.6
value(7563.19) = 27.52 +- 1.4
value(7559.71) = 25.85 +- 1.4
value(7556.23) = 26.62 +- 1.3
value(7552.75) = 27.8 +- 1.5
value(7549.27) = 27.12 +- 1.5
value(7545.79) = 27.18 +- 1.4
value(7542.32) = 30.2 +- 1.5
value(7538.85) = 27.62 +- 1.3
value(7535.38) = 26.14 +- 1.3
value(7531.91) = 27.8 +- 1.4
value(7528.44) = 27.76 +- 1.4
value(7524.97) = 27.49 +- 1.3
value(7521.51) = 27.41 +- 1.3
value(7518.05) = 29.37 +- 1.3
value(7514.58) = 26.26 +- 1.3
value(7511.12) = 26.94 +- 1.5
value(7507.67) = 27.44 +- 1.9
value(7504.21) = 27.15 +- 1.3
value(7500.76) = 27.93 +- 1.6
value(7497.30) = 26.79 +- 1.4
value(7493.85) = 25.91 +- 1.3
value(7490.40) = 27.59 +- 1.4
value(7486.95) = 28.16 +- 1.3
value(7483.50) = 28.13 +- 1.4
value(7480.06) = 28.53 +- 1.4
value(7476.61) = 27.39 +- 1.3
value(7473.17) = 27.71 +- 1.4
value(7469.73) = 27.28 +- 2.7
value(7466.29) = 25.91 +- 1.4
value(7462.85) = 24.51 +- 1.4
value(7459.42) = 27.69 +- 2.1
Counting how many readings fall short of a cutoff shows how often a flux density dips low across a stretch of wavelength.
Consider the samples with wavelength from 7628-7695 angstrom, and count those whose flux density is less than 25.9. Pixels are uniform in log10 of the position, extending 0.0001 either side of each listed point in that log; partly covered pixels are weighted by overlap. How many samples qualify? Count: 12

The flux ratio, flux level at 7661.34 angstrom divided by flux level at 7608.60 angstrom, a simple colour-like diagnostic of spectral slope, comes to 1.13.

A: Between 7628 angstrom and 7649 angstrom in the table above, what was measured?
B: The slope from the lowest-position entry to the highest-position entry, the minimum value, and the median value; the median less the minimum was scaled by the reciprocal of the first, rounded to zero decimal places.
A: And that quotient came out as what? 58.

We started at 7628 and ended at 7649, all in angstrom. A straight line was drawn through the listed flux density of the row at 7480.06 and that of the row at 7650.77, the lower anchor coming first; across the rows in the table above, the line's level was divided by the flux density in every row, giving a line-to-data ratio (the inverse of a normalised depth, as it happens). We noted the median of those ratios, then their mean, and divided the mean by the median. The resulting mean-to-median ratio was 1.03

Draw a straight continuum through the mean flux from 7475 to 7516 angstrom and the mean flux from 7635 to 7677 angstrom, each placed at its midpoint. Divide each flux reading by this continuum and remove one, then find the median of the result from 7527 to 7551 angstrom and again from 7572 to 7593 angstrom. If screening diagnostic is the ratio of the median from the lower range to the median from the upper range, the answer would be 1.06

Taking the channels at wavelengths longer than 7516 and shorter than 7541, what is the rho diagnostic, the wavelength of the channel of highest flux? 7518.05 angstrom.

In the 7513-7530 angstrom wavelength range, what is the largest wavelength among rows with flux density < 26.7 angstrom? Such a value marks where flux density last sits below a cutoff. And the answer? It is 7514.58 angstrom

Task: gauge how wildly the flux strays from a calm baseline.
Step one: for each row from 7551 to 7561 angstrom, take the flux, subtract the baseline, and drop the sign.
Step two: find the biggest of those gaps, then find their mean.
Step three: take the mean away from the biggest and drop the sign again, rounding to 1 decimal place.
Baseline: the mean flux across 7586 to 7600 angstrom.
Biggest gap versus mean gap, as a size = 1.0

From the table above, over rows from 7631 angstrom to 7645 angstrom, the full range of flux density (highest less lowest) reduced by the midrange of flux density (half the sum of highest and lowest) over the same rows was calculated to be -19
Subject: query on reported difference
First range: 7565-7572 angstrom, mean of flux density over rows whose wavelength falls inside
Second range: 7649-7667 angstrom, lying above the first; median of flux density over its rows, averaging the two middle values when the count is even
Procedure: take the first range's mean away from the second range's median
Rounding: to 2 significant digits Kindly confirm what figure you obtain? -1.5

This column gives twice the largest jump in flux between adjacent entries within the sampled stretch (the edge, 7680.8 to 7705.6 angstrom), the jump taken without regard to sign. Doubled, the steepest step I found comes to 5.4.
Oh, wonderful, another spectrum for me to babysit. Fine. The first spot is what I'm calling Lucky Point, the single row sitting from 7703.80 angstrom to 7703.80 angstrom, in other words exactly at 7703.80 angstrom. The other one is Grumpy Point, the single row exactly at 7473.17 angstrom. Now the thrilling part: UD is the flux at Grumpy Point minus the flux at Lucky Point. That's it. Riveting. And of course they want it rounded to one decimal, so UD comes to 3.3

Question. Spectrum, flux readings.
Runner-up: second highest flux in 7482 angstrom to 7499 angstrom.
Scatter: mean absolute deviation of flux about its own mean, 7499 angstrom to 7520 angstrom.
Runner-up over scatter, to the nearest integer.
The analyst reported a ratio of 37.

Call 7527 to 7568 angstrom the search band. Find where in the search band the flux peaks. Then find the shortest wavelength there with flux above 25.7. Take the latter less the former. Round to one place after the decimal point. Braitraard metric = -13.9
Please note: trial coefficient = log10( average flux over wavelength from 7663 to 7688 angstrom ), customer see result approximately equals 1.41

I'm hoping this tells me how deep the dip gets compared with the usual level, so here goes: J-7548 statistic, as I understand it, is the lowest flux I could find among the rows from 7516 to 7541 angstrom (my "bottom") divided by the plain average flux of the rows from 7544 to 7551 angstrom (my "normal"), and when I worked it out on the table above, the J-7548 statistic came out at 0.96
